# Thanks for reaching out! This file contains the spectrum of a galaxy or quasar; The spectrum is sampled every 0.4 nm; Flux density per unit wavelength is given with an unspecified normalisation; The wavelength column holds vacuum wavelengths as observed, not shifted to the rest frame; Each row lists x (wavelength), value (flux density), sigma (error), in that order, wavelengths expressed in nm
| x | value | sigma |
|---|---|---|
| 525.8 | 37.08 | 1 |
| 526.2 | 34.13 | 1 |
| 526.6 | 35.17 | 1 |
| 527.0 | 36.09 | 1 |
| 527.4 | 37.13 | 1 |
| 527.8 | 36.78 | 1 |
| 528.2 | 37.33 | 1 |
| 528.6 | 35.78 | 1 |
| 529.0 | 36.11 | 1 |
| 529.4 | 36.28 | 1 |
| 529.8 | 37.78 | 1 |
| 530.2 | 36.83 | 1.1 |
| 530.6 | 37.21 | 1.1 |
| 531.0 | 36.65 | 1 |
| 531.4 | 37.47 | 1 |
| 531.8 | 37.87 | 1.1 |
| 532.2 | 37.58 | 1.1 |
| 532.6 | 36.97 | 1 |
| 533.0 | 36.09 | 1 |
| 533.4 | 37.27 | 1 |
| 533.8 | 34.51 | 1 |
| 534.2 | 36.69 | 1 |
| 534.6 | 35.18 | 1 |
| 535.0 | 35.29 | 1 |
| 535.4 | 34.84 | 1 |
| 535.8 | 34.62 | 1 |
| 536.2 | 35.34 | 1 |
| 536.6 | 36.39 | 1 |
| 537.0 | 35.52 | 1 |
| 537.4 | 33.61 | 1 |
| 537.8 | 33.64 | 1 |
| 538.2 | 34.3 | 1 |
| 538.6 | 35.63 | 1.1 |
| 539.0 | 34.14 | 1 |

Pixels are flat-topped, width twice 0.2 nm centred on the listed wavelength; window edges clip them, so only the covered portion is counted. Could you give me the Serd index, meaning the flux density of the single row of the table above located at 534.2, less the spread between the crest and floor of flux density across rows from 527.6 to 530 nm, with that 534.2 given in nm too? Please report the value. 34.7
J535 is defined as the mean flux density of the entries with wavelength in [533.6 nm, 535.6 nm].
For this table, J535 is 35.3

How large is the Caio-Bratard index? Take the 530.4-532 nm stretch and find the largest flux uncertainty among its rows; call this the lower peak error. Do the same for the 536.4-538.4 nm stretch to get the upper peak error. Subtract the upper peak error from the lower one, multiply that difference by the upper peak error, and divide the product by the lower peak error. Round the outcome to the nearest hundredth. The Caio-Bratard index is 0.09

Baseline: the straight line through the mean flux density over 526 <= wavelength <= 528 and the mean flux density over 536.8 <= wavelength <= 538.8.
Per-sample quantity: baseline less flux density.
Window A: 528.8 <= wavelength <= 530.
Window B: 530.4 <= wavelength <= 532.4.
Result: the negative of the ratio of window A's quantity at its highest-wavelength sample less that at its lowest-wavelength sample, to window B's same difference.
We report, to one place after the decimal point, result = -3.1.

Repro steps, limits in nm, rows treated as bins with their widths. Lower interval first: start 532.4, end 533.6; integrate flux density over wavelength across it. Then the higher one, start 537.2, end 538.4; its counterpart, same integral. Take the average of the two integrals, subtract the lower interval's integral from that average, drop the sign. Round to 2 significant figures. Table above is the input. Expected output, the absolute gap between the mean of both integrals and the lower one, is 1.8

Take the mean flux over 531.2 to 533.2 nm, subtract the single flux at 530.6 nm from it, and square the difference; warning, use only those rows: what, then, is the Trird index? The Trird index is 0.00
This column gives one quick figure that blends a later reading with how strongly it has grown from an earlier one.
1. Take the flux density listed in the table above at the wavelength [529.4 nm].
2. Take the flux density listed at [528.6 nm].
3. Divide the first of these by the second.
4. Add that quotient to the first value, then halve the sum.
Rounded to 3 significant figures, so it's 18.6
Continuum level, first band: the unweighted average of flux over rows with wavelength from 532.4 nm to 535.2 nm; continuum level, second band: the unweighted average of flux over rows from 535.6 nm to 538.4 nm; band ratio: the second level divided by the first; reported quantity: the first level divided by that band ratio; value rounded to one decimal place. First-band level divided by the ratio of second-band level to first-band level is 37.3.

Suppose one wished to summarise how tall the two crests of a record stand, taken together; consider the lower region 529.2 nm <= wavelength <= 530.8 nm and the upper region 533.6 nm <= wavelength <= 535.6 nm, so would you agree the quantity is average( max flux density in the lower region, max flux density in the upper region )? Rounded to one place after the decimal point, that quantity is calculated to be 37.2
